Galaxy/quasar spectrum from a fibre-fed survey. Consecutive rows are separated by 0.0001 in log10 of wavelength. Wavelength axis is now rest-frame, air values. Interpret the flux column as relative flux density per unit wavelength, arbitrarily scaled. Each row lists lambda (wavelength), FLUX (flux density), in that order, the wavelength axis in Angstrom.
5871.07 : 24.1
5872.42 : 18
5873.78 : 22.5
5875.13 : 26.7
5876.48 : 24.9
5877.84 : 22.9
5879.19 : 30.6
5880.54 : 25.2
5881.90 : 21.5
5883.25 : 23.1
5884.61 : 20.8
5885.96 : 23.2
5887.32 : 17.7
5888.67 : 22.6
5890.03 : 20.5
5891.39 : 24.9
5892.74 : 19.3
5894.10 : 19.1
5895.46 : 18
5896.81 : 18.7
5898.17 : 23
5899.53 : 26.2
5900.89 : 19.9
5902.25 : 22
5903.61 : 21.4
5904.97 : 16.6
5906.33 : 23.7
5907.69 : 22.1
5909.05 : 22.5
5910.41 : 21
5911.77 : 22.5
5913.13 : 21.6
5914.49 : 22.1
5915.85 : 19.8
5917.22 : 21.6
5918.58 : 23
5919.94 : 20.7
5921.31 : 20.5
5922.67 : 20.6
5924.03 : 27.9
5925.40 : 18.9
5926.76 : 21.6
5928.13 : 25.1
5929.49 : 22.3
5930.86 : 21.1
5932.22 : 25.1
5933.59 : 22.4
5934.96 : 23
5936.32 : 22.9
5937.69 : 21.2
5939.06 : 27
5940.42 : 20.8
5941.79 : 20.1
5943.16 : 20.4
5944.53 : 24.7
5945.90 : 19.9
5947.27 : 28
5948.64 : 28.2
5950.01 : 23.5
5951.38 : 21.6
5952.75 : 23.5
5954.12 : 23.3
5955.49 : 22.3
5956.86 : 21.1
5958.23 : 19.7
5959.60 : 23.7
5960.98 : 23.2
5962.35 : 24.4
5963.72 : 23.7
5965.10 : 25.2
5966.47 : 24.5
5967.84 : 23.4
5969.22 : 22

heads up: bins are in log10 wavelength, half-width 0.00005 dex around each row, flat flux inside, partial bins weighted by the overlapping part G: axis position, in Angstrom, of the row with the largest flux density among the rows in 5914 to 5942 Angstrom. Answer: 5924.03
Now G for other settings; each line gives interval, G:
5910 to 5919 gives 5918.58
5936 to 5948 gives 5947.27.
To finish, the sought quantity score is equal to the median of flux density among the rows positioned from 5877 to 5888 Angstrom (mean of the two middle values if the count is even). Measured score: 23.0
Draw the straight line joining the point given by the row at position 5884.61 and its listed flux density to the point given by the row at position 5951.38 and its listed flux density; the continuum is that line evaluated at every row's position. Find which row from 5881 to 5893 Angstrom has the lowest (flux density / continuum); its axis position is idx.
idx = 5887.32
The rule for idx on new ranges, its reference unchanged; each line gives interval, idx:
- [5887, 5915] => 5904.97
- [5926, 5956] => 5945.90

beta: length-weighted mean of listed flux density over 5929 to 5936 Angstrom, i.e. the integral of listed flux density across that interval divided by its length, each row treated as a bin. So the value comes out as 22.8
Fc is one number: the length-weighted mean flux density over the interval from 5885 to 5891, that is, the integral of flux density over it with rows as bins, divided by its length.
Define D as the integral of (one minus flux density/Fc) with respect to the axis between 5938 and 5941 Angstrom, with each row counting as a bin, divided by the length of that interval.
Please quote -0.118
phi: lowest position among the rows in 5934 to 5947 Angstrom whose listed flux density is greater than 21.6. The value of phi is 5934.96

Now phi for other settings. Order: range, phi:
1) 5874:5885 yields 5875.13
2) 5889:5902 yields 5891.39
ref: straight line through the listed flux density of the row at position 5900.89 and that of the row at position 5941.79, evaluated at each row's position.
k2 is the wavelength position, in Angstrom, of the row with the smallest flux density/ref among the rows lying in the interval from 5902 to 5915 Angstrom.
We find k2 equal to 5904.97 Angstrom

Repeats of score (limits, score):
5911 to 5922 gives 21.6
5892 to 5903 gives 19.6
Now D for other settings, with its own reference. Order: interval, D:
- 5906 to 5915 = -0.047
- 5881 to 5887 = -0.039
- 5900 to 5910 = -0.005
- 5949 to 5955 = -0.097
